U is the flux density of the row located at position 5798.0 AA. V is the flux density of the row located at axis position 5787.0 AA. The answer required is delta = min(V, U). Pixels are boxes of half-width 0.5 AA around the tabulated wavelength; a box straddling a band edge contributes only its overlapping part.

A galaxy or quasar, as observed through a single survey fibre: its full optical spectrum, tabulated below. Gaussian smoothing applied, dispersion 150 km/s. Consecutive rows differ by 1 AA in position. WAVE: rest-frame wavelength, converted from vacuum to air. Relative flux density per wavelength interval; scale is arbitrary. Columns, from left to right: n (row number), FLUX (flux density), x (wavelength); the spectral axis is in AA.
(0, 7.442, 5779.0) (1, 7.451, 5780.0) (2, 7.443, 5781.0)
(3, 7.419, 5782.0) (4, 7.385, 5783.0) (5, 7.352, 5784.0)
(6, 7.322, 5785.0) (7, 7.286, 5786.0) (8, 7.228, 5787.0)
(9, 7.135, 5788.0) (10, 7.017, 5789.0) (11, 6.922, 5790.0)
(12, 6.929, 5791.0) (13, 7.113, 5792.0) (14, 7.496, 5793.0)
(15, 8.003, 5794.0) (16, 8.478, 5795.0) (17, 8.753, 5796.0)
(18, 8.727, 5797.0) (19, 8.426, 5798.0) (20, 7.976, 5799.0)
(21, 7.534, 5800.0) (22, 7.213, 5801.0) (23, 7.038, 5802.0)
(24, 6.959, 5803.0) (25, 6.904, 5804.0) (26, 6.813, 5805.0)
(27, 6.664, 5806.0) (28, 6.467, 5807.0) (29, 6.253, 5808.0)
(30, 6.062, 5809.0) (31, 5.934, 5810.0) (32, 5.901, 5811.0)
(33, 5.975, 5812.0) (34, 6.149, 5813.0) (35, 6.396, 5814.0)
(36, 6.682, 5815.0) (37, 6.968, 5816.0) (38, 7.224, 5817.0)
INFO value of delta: 7.23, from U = 8.426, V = 7.228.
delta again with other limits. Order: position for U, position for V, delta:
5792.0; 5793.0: 7.11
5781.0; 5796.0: 7.44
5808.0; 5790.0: 6.25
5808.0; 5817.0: 6.25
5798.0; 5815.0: 6.68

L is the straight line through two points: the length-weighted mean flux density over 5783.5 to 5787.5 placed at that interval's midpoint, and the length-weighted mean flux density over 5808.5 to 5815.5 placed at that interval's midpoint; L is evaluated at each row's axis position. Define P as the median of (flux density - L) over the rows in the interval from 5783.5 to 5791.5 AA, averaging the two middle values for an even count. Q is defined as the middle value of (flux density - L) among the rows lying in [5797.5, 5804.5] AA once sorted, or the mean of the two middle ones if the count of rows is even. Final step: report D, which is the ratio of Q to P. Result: -18.2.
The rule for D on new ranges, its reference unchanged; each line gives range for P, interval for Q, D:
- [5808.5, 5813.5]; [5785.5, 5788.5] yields 0.0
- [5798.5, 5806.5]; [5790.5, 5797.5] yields 2.5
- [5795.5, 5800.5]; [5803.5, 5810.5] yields 0.1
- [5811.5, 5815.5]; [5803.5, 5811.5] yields 0.1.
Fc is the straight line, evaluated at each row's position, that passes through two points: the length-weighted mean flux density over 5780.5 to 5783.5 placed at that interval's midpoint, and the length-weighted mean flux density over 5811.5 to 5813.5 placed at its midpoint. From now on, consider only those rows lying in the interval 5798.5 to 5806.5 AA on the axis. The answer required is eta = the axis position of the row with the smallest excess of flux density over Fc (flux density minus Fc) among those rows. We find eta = 5806.0 AA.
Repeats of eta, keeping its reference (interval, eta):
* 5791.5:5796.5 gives 5792.0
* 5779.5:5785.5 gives 5780.0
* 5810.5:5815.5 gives 5811.0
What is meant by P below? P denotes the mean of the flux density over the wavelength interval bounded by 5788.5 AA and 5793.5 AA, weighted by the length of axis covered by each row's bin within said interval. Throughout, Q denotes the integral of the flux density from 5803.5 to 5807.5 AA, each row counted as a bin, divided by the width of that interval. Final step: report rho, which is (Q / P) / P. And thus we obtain 0.133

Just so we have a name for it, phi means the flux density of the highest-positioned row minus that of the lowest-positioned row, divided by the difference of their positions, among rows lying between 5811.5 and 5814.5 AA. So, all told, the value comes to 0.21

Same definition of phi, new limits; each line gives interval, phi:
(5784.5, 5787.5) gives -0.05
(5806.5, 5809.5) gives -0.20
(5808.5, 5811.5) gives -0.08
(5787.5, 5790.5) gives -0.11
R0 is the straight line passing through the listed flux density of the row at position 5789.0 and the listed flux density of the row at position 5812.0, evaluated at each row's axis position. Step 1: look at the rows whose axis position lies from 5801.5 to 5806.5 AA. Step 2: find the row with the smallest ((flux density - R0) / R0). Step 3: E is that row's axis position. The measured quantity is 5806.0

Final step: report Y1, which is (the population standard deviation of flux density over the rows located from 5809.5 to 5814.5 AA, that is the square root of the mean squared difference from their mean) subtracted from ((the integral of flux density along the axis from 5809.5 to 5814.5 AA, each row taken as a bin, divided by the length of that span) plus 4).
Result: 9.9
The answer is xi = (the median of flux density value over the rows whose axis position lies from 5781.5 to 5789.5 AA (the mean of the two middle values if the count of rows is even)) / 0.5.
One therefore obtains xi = 14.6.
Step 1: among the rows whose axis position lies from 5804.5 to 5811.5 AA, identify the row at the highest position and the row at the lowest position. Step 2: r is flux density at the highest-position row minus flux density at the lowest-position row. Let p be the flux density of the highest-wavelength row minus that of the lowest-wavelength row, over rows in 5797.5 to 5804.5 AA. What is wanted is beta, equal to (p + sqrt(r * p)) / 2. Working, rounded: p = -1.5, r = -0.9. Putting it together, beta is -0.2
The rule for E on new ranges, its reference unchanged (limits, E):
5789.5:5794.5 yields 5790.0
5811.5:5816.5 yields 5812.0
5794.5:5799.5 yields 5799.0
